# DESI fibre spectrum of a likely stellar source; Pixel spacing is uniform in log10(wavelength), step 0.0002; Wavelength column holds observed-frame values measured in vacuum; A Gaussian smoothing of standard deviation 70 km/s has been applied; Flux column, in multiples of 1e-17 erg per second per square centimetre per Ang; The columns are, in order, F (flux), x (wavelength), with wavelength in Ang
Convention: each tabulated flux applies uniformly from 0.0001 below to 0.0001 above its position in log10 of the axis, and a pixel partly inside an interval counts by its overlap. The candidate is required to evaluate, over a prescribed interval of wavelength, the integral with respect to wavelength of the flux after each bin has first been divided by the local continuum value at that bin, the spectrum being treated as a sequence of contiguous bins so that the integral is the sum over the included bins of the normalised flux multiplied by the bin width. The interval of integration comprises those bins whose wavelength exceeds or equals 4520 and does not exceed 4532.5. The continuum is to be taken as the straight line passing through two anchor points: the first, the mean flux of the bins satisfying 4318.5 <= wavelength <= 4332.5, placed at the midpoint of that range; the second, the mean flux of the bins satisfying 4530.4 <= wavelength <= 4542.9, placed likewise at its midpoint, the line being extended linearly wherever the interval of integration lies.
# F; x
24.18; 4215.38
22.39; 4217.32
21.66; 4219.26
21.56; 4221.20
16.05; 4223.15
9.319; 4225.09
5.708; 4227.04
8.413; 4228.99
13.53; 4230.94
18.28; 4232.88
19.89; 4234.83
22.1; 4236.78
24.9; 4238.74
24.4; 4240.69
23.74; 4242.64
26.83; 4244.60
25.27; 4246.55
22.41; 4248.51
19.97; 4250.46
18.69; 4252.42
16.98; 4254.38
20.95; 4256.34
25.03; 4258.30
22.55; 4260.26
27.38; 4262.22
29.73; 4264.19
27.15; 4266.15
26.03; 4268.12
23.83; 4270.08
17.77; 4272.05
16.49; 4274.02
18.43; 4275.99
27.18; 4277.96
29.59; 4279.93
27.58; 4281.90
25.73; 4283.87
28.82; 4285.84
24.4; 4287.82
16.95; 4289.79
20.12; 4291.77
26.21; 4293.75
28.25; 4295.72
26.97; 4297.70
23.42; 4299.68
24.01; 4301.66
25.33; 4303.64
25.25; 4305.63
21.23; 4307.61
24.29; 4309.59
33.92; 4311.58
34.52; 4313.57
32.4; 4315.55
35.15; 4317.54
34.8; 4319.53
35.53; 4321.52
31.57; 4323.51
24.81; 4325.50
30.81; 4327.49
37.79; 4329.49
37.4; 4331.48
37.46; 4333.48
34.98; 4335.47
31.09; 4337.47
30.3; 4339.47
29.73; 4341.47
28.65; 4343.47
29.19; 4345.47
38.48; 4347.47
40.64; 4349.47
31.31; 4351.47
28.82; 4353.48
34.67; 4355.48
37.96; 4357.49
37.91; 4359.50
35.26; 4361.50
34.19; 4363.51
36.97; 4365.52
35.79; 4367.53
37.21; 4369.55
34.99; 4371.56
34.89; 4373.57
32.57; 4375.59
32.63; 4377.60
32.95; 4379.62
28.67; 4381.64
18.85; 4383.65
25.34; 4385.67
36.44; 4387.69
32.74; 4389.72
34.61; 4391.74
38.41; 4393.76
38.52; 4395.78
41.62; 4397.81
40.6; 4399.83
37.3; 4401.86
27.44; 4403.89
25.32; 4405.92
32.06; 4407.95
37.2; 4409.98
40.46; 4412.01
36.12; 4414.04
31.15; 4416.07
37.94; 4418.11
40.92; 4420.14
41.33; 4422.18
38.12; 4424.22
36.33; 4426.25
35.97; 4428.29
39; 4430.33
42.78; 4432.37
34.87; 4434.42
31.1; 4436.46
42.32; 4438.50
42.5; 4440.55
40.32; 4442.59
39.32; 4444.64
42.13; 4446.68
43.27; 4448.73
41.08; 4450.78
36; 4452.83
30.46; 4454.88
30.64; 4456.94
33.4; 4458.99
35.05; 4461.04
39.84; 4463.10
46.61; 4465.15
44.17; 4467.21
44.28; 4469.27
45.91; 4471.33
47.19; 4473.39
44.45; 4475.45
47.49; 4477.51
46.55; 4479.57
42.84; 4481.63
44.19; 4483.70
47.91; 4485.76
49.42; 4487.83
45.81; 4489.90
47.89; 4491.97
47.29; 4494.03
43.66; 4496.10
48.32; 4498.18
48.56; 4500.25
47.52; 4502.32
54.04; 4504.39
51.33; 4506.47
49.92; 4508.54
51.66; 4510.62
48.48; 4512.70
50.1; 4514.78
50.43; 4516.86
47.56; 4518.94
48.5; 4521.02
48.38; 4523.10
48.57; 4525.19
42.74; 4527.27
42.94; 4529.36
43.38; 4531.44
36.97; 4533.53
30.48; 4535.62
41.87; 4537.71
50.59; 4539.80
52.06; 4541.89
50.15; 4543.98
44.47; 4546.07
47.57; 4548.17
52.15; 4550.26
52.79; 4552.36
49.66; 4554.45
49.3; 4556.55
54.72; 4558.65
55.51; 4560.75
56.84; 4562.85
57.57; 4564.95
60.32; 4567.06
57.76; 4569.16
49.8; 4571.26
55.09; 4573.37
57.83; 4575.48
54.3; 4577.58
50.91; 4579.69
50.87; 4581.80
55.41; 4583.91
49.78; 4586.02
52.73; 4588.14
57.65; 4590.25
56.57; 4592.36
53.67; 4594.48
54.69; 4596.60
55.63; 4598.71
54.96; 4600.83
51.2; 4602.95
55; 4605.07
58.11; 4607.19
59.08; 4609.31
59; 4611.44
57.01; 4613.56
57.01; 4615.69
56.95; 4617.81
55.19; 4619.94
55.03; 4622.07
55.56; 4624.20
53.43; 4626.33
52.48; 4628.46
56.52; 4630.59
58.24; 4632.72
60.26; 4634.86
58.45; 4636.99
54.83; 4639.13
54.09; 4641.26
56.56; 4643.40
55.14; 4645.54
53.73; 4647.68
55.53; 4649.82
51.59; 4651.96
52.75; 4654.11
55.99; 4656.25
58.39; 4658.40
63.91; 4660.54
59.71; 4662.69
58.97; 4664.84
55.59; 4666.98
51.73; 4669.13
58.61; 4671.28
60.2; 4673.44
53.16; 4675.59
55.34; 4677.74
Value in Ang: 14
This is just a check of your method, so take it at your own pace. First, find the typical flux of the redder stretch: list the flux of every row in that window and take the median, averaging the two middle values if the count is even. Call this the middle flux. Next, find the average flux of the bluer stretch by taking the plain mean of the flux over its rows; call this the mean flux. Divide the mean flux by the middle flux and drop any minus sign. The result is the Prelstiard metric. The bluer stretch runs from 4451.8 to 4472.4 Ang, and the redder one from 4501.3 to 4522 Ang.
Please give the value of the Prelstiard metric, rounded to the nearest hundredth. 0.77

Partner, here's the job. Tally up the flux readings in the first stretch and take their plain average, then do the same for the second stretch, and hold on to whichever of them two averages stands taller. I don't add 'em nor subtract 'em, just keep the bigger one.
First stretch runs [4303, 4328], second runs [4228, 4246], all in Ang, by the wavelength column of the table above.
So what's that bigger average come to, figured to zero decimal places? 30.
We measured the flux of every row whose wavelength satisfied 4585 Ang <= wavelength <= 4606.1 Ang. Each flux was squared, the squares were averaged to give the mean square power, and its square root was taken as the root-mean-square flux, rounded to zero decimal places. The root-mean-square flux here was 54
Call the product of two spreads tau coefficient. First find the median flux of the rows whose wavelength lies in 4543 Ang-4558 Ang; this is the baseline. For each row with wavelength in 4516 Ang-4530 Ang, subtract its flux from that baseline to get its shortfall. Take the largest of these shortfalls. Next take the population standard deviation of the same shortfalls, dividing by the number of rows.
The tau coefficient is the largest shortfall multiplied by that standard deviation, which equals 19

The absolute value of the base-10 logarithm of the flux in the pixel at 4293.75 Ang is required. 1.42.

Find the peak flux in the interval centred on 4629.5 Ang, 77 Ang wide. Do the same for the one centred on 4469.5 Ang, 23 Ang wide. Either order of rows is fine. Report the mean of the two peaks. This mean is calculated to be 56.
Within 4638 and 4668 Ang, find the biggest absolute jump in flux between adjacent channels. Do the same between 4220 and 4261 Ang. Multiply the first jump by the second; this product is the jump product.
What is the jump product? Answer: 37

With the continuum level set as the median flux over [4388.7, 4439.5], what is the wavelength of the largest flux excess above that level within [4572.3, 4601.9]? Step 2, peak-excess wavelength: 4575.48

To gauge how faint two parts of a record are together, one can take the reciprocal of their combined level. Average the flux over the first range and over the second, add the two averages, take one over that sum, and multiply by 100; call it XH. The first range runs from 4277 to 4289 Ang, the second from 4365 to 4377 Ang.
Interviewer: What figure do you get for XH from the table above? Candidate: 1.6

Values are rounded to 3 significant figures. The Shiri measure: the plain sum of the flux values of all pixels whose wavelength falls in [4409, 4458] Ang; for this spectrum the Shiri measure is 911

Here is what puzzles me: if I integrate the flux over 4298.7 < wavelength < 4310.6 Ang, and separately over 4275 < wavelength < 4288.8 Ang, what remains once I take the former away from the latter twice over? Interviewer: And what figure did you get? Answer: -211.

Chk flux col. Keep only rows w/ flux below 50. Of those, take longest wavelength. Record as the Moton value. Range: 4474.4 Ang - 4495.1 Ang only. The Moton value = 4494.03 Ang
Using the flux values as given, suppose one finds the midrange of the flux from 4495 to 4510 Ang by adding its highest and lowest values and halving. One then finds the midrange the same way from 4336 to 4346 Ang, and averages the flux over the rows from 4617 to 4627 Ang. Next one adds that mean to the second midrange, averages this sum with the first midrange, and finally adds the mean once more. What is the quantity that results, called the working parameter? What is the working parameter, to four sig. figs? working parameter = 122.2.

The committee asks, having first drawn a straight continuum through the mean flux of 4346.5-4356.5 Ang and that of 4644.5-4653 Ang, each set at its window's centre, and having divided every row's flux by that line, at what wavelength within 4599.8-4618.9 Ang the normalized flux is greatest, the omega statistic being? 4609.31 Ang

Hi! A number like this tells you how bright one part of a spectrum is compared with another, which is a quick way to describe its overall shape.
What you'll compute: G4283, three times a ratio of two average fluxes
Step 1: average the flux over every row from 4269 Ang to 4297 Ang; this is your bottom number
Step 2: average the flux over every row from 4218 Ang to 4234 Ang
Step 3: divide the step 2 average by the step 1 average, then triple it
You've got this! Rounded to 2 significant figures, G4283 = 1.8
